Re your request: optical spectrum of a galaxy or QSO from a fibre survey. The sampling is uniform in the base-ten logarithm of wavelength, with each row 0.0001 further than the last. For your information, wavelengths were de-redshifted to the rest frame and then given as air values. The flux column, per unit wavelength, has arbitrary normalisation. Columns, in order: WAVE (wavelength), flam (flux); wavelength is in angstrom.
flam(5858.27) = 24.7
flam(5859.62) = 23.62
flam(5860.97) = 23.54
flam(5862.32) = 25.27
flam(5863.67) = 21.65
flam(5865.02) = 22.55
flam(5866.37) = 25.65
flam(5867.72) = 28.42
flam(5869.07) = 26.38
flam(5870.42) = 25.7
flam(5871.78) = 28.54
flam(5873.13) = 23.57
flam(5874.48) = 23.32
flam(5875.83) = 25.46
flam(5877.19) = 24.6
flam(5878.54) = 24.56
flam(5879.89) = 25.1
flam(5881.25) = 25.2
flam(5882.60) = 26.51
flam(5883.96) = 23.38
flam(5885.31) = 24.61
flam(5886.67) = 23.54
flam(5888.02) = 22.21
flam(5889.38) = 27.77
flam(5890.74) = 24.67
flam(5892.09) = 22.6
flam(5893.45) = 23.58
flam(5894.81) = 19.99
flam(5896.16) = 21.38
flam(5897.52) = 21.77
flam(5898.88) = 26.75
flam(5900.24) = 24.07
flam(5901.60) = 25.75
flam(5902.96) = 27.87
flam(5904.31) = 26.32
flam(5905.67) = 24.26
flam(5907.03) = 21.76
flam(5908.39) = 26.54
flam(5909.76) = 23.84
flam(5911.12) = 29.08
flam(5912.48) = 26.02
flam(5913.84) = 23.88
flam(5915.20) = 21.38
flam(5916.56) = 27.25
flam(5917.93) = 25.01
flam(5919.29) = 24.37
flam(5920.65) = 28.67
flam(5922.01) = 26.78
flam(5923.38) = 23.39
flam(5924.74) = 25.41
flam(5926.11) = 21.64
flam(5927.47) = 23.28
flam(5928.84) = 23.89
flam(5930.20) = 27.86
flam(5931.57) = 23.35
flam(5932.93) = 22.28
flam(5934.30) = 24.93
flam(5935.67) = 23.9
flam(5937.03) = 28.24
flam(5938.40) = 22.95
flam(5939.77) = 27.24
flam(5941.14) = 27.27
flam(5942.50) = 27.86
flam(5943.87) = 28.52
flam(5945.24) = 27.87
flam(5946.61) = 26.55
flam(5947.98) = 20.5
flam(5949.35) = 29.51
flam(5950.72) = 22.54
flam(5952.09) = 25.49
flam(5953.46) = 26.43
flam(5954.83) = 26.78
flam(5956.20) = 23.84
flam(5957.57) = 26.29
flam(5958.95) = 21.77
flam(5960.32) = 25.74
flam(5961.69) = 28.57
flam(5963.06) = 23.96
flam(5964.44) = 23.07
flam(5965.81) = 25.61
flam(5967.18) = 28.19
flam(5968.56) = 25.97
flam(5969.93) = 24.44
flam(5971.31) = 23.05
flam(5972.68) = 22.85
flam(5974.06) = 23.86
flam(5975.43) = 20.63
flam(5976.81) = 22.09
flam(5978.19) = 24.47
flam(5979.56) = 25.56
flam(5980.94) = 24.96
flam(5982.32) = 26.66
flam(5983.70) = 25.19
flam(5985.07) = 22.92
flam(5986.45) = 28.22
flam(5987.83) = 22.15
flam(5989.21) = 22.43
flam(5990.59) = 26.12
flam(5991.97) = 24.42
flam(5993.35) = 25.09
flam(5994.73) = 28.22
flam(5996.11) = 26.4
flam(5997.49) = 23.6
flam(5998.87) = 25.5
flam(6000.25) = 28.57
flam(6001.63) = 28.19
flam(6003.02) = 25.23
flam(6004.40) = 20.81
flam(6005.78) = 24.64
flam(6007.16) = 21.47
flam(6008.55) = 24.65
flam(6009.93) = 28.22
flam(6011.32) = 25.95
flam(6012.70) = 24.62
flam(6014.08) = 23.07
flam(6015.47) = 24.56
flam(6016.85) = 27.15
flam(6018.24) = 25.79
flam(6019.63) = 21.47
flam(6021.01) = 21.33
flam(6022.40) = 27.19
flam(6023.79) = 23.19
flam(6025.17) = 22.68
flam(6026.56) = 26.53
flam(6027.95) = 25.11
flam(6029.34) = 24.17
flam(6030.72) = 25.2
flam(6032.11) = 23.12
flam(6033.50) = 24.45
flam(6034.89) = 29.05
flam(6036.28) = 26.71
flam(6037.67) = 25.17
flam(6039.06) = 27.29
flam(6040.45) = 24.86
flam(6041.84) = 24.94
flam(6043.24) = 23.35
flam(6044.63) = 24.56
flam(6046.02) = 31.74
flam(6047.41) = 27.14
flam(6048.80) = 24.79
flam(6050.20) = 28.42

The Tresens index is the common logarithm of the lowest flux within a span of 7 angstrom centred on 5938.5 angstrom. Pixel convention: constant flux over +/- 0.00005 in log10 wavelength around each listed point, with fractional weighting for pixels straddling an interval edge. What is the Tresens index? 1.36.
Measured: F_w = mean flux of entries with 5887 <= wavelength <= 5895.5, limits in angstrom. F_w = 23.5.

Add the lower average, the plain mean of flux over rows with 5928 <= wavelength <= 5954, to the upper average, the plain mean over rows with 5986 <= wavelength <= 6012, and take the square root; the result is 7.13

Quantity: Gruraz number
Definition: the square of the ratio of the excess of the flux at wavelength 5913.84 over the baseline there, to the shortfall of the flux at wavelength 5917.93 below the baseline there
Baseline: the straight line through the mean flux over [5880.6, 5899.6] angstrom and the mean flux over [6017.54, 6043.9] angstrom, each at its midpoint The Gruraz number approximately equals 0.0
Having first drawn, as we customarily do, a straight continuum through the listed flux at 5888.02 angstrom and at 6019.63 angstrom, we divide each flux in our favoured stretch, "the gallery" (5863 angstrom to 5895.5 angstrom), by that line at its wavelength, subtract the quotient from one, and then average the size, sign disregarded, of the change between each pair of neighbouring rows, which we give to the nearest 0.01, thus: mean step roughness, 0.09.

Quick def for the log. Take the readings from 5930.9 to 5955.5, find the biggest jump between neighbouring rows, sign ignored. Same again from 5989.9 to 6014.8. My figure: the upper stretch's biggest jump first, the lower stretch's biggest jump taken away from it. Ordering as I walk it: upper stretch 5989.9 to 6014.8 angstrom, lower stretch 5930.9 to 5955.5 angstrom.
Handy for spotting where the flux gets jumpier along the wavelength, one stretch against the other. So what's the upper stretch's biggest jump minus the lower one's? -4.6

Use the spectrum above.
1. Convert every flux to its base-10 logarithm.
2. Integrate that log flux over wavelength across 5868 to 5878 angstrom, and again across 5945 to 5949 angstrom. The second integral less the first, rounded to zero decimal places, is -8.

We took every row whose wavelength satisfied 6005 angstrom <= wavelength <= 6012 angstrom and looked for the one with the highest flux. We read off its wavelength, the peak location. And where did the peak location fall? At 6009.93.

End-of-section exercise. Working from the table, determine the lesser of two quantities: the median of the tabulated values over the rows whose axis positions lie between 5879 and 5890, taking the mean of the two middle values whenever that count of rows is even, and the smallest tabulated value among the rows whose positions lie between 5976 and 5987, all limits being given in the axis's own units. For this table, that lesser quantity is 22.1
